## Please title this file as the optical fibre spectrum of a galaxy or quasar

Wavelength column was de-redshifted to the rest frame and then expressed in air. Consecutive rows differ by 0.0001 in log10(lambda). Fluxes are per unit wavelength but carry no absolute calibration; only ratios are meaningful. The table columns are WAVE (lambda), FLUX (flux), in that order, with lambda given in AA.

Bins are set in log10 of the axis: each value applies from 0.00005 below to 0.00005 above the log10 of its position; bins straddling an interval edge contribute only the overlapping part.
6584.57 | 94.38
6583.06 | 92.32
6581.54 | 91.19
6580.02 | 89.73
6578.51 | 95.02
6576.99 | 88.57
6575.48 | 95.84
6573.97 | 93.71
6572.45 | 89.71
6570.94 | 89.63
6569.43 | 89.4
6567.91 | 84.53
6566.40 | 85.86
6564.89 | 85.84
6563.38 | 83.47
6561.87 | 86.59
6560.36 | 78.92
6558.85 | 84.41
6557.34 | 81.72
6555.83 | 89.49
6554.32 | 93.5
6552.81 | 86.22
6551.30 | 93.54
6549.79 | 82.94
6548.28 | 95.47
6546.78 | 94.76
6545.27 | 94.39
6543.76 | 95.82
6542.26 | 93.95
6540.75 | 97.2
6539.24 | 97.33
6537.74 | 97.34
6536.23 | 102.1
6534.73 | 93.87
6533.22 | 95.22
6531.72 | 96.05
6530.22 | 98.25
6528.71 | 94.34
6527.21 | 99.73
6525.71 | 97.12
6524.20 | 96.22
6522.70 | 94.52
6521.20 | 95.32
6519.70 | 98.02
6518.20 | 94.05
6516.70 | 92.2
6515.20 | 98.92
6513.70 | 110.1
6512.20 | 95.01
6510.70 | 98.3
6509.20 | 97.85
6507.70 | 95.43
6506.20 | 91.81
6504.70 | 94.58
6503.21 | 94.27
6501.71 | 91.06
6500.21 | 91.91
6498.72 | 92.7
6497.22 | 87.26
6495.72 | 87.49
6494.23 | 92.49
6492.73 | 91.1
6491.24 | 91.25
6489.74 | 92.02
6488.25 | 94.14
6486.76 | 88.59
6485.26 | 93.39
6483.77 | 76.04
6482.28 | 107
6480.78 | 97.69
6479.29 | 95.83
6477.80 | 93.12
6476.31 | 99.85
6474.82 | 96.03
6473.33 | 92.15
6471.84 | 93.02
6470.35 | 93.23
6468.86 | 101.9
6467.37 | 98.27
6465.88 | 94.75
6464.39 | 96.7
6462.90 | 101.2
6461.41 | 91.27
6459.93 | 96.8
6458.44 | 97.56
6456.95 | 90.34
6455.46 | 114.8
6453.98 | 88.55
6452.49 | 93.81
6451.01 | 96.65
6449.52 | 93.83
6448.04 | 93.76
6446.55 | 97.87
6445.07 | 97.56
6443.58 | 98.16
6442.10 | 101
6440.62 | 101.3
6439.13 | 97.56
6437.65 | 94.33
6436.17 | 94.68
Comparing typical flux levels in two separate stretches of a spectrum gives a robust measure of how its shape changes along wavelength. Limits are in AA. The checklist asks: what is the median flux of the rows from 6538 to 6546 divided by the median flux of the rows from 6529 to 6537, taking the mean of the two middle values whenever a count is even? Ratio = 1.00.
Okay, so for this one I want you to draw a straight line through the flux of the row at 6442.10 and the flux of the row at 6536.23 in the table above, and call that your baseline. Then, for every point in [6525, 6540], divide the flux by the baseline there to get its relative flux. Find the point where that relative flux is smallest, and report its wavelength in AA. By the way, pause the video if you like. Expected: 6534.73 AA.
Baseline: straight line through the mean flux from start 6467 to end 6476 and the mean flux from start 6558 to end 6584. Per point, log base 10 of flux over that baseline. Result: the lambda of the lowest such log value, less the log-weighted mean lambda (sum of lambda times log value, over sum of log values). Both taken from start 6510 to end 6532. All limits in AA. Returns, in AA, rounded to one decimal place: -4.1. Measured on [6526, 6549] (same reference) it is -2.7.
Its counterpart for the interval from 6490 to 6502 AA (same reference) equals 1.1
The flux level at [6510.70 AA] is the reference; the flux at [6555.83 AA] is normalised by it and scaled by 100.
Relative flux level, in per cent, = 91.0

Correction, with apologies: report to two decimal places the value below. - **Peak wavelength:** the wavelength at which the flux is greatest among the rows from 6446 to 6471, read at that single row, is 6455.46 AA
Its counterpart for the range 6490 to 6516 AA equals 6513.70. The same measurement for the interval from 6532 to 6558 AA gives 6536.23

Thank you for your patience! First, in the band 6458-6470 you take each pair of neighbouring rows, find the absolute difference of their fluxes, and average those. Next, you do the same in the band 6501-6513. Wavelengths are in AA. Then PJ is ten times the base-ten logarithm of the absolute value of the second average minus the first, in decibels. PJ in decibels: 2.9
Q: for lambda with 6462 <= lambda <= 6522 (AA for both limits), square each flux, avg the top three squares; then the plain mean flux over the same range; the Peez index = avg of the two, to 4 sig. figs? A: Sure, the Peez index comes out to 5706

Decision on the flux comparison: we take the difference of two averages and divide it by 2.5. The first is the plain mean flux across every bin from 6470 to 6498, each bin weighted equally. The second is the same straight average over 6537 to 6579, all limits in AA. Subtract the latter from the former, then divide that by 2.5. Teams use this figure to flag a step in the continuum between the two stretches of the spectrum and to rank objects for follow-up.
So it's 1.0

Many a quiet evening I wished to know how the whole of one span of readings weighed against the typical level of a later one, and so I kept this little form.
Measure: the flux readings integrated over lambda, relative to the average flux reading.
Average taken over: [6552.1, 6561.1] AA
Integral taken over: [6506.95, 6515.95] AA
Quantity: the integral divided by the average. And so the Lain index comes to 10.4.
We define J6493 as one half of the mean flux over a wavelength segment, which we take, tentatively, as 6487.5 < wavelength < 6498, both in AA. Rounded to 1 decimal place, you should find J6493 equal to 45.4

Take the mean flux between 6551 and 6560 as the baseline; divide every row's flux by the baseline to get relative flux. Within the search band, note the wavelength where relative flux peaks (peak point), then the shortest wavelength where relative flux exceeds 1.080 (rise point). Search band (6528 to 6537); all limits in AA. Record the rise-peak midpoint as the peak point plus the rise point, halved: 6533.2 AA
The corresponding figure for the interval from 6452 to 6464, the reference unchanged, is 6455.5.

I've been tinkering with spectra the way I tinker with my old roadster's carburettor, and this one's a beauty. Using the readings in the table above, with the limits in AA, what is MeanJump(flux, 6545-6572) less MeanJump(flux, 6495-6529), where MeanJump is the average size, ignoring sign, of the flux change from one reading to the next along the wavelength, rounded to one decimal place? 1.1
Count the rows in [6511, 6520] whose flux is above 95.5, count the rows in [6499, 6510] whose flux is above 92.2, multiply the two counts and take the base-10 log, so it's 1.1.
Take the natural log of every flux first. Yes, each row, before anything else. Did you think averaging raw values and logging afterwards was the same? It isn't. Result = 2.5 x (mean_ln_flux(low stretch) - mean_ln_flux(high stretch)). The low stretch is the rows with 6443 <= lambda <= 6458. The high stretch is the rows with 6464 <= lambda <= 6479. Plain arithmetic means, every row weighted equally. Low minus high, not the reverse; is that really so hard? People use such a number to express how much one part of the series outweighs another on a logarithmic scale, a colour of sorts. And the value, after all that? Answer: 0.01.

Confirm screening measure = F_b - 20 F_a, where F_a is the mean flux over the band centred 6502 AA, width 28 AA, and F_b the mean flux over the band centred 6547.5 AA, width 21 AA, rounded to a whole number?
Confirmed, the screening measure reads -1789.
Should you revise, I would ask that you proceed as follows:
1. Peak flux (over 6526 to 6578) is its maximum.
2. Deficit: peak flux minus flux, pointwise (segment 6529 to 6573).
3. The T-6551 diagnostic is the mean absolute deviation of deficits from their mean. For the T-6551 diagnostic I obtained 5.1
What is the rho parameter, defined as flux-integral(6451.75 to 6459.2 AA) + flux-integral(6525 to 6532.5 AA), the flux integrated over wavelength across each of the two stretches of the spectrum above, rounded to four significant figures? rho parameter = 1451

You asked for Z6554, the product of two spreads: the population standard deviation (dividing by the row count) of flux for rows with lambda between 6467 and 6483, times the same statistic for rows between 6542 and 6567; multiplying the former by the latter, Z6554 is 23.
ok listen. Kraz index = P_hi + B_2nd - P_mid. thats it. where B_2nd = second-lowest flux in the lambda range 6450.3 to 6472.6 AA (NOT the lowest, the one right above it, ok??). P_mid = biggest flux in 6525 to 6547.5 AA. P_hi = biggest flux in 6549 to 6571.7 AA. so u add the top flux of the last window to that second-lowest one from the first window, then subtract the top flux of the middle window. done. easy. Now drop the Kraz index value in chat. 82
